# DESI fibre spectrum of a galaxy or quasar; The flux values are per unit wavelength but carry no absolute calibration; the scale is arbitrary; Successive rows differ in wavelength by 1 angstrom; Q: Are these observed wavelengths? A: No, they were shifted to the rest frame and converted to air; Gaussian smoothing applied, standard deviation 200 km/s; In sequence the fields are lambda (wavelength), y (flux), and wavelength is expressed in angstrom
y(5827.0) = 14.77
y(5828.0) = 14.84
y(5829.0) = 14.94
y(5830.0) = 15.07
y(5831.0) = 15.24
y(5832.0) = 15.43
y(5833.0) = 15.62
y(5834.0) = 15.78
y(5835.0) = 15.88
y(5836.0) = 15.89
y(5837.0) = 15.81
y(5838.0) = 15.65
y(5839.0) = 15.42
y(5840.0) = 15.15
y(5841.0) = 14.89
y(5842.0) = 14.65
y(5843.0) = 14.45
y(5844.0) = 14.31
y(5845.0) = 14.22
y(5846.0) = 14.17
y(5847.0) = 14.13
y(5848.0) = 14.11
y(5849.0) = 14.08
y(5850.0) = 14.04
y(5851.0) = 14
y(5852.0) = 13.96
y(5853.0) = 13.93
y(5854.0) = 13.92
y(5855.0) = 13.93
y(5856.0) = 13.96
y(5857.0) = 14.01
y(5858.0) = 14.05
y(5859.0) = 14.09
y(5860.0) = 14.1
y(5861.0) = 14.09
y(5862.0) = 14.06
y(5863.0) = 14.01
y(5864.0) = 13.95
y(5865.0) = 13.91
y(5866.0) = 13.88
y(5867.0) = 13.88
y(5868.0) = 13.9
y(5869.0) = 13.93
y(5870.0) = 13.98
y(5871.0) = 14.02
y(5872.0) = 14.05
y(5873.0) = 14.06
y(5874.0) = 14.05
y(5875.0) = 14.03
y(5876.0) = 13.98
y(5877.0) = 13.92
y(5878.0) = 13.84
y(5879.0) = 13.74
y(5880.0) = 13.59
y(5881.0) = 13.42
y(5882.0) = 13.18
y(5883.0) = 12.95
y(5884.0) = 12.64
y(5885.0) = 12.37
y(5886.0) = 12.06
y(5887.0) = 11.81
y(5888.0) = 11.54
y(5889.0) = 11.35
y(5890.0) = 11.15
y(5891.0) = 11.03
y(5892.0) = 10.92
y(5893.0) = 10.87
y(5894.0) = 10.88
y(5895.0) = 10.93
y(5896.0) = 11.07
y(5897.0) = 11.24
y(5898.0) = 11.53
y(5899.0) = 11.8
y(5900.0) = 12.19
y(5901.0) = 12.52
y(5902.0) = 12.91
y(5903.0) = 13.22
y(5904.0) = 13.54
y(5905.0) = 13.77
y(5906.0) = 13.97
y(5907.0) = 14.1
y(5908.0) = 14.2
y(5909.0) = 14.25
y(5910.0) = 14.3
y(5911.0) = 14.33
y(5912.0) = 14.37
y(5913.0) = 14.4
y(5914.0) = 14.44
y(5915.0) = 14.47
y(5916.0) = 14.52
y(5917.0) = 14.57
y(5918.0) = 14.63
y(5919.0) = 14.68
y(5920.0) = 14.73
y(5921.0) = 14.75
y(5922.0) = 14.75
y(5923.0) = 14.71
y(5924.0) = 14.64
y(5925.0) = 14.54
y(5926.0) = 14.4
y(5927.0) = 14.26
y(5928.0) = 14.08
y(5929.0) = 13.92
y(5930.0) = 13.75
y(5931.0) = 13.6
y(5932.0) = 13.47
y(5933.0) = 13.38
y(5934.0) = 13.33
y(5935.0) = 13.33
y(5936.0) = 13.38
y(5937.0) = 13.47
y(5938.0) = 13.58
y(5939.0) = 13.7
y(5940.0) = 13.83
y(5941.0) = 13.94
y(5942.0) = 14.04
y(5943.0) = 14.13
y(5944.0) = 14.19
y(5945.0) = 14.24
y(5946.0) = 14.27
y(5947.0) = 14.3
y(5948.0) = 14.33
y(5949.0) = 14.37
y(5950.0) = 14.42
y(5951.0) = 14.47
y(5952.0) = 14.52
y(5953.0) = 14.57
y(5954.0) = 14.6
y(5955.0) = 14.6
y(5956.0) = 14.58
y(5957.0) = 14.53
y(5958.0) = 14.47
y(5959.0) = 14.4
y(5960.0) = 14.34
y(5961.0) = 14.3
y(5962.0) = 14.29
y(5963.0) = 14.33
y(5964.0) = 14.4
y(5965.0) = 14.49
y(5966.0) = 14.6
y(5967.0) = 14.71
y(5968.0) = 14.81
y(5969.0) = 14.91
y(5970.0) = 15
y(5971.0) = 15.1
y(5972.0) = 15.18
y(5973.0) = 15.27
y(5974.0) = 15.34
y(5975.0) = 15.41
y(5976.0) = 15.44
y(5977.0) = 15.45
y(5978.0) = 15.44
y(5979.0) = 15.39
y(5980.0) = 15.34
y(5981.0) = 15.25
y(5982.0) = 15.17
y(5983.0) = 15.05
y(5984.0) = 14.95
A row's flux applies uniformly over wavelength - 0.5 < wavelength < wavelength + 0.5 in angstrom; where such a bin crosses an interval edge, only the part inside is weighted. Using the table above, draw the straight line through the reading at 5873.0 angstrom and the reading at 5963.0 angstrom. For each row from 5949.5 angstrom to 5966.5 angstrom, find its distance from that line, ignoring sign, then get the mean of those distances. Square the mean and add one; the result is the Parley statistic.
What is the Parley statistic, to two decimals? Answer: 1.02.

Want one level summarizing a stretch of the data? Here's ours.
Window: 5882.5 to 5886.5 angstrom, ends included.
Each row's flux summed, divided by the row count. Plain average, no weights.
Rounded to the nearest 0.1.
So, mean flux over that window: 12.5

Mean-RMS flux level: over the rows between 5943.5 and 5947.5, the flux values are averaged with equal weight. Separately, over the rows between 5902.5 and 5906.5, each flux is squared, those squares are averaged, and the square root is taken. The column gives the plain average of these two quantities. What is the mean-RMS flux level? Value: 13.9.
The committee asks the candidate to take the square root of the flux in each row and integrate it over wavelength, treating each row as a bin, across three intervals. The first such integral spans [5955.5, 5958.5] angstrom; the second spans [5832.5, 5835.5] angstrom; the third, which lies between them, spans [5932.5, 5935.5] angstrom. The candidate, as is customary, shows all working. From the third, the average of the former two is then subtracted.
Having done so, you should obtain -0.71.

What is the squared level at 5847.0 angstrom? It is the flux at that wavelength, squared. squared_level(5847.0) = 200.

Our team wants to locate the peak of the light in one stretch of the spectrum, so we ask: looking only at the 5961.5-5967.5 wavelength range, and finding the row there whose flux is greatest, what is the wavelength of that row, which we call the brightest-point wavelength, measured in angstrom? 5967.0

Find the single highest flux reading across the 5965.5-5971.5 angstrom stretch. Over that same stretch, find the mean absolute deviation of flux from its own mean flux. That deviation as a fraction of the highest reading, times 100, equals 0.98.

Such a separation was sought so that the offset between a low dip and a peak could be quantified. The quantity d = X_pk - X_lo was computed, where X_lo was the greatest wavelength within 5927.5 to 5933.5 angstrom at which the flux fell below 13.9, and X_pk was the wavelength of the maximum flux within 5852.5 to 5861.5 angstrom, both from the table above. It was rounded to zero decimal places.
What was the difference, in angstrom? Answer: -73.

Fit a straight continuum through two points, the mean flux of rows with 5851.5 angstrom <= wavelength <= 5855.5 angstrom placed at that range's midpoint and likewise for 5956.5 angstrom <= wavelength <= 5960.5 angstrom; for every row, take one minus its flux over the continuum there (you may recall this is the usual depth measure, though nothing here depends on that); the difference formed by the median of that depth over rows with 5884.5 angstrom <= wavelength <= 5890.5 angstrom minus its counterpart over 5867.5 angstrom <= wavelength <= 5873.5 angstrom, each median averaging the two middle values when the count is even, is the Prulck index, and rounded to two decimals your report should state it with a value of 0.17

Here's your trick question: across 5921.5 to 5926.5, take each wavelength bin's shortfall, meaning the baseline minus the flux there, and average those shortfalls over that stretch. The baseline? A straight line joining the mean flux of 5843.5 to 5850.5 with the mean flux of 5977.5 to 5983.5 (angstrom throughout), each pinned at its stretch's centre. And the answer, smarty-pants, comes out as 0.19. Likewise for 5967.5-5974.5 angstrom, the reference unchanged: 0.11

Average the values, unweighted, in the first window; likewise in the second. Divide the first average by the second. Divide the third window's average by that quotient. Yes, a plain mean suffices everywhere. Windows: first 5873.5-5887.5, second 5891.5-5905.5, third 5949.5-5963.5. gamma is 13.0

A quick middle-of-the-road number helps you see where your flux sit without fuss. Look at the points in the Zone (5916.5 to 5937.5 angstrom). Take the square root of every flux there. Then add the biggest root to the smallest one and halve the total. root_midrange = 3.75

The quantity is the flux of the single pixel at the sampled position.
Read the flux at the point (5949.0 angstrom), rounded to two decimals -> 14.37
